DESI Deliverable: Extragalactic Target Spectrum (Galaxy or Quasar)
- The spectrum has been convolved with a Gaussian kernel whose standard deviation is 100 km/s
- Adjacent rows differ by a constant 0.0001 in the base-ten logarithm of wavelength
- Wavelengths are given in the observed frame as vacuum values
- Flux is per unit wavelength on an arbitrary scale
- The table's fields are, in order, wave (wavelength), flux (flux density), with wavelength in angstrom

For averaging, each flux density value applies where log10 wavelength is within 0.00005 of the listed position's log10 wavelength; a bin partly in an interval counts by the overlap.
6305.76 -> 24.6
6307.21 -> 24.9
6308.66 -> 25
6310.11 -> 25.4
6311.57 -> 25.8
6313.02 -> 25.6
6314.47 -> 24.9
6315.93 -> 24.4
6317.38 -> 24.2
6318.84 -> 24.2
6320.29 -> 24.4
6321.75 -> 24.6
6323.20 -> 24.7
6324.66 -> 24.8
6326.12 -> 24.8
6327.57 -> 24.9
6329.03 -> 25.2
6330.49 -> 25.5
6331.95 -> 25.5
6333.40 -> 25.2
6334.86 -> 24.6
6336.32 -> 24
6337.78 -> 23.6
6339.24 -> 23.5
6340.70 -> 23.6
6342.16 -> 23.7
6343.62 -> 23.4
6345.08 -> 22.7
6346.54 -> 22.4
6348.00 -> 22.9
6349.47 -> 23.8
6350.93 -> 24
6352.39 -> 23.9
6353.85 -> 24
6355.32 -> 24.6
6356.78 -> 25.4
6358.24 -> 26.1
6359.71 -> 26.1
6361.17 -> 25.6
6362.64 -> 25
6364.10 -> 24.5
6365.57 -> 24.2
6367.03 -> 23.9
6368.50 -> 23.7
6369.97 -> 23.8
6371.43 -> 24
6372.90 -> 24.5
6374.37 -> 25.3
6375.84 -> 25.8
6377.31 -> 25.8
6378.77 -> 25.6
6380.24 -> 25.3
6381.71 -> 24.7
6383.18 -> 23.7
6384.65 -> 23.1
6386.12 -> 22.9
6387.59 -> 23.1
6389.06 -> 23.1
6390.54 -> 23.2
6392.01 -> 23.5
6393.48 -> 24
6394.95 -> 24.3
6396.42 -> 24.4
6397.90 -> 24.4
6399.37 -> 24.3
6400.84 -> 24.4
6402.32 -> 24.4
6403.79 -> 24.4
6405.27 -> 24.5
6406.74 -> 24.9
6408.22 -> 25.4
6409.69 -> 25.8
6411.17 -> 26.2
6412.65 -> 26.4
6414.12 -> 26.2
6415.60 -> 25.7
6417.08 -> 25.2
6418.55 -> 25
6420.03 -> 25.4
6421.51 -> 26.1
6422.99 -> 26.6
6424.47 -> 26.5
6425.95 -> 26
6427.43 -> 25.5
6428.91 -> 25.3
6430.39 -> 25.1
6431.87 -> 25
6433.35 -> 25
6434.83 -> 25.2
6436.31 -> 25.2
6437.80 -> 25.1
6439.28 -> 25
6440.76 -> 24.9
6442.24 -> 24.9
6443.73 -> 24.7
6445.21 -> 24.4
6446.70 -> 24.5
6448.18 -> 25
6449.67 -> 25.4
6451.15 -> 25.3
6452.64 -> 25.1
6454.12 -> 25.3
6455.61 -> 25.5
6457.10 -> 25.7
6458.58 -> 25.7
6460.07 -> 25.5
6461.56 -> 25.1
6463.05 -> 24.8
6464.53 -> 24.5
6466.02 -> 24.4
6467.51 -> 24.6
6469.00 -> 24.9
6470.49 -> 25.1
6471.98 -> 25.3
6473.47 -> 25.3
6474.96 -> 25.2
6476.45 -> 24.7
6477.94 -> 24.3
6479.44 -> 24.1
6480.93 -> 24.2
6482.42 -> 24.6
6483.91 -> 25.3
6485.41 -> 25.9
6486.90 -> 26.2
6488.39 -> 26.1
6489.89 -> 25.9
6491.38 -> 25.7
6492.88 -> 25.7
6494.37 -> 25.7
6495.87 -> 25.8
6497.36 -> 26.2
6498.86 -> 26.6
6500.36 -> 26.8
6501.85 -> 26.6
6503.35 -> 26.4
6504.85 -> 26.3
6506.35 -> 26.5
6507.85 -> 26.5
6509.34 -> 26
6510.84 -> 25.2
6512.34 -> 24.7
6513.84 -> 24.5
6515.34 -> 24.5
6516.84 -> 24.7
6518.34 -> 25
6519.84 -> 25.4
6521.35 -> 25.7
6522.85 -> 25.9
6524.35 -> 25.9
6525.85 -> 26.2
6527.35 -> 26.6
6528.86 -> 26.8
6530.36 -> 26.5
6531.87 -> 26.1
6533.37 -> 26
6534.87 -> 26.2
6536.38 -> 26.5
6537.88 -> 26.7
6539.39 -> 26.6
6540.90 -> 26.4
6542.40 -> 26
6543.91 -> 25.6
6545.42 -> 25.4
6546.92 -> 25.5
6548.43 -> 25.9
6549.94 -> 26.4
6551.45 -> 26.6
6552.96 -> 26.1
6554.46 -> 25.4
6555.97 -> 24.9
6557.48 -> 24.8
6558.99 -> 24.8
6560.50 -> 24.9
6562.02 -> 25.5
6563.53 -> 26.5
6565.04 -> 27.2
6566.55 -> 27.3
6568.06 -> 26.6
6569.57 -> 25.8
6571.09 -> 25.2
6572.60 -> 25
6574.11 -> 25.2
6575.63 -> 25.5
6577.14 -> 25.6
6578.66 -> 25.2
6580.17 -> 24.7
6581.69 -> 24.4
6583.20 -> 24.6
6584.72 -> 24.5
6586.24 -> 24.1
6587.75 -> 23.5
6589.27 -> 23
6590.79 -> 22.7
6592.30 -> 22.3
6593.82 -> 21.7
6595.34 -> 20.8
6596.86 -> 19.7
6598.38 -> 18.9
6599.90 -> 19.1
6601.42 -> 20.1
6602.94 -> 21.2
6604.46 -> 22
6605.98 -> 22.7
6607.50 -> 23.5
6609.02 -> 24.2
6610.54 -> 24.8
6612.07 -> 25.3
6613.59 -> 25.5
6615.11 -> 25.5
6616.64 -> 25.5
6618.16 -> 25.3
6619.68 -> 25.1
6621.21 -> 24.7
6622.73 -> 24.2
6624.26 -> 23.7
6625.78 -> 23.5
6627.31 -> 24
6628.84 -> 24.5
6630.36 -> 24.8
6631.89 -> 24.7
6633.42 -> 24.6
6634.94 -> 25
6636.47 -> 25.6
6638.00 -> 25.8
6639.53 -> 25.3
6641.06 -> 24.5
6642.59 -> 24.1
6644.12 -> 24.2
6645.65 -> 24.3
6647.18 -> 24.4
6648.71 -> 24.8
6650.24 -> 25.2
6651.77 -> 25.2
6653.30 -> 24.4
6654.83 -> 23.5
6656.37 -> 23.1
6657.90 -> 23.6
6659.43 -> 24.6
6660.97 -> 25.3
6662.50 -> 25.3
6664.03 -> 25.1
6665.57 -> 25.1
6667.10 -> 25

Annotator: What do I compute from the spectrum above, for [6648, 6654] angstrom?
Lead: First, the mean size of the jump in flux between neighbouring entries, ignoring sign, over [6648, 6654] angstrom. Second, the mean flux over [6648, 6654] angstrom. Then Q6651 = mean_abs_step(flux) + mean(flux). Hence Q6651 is 25.3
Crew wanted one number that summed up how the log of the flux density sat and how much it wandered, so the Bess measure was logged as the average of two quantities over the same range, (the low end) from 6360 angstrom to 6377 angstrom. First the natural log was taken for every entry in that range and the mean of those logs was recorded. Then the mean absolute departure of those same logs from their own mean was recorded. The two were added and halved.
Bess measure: 1.61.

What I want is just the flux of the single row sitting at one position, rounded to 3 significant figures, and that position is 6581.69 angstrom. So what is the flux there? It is 24.4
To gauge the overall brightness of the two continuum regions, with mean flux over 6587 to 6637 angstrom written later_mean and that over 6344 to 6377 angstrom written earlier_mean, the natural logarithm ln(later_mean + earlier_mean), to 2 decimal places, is 3.87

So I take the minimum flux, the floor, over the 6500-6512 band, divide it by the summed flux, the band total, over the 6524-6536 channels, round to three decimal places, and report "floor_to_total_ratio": 0.120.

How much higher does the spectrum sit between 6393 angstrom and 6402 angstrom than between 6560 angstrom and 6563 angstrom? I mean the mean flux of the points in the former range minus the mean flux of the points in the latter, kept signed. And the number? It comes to -0.9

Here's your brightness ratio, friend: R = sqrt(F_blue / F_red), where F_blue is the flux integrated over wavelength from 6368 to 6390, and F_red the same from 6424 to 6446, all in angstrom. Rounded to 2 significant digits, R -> 0.98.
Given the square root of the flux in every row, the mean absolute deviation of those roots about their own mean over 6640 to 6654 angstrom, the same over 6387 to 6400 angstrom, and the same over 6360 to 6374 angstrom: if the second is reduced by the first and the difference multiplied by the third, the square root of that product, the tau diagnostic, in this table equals 0.031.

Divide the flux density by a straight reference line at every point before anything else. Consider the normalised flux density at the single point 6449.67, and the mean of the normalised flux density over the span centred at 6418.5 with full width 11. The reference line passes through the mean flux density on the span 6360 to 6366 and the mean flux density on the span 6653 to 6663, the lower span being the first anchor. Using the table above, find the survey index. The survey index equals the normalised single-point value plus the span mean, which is 2.07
